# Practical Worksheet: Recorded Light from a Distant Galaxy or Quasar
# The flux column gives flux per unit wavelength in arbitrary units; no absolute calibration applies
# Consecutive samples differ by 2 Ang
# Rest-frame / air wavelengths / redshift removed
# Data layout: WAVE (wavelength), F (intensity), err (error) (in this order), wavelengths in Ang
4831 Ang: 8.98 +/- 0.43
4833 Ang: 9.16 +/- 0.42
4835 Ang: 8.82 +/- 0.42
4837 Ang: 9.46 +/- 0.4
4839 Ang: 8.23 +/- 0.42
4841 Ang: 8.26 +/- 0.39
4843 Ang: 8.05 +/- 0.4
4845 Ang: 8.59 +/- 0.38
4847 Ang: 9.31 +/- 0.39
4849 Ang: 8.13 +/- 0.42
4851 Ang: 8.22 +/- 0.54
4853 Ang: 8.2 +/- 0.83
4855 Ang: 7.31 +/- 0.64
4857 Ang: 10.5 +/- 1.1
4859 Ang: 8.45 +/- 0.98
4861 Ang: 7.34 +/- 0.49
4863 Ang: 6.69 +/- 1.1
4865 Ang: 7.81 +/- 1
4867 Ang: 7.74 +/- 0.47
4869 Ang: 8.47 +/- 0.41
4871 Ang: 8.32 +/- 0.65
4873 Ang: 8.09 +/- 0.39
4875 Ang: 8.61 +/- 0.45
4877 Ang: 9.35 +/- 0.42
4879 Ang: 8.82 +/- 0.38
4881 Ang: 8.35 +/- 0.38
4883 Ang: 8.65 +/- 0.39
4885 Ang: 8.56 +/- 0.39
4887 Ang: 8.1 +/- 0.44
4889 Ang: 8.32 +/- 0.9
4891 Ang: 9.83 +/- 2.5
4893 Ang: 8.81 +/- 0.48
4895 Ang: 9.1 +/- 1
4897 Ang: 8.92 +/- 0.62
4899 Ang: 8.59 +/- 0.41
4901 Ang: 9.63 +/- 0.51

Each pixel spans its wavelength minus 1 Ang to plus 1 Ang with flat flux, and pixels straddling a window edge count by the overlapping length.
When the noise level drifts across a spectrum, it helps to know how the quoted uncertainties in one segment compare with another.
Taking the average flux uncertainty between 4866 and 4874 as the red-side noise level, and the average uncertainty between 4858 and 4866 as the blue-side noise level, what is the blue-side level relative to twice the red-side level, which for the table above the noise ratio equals 0.93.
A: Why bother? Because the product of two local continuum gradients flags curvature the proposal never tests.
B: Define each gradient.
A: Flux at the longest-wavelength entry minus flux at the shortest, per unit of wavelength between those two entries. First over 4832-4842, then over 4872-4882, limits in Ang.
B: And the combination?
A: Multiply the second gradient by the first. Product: -0.0037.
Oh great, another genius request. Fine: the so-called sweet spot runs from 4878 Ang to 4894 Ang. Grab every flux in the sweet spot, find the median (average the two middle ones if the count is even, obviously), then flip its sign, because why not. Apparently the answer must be -8.6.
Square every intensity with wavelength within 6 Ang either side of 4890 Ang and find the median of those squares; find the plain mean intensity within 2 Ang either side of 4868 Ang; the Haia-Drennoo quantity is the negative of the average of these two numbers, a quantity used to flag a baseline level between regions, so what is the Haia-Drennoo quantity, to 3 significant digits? -41.8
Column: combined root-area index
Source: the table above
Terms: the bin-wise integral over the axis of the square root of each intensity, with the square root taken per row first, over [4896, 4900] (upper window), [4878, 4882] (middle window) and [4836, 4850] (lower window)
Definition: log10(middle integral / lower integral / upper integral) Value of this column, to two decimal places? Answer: -1.62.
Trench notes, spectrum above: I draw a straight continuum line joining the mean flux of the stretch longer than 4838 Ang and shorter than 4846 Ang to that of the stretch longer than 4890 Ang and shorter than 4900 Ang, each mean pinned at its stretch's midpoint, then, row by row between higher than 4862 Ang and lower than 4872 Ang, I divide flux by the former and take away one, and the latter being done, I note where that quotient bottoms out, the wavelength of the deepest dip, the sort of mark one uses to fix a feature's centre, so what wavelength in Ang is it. 4863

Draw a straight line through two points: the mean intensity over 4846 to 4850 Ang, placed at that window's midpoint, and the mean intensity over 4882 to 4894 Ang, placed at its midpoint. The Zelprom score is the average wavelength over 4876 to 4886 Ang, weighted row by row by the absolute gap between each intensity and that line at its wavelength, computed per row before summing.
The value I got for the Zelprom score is 4879.5 Ang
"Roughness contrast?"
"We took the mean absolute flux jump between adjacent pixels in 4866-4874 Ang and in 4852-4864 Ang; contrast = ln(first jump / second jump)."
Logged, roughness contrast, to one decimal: -1.5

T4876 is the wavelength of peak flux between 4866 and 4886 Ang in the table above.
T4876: 4877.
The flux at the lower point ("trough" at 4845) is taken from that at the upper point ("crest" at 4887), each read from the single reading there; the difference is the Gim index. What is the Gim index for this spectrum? -0.5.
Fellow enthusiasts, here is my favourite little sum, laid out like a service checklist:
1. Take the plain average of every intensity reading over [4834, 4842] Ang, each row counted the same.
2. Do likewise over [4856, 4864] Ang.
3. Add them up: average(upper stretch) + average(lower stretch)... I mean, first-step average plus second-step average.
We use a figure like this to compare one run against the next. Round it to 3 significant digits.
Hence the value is 16.9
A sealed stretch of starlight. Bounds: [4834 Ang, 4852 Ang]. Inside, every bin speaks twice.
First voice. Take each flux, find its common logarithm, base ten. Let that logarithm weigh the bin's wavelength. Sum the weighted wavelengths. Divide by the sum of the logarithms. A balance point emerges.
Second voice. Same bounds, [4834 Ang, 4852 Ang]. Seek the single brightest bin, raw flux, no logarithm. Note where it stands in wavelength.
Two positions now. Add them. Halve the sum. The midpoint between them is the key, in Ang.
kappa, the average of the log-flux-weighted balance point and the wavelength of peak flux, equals 4840.0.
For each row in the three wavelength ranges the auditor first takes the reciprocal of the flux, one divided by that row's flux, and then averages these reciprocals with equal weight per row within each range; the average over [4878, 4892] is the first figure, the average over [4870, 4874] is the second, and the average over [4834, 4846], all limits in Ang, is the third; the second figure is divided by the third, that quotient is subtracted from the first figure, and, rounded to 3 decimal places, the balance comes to -0.926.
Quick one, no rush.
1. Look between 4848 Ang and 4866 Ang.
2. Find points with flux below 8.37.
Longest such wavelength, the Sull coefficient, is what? 4865 Ang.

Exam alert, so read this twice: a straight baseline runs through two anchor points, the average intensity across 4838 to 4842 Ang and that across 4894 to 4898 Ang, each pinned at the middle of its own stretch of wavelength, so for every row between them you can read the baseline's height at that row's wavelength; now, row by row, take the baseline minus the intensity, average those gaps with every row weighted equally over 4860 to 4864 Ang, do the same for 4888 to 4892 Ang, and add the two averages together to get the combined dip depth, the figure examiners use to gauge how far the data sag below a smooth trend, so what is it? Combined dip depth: 1.4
